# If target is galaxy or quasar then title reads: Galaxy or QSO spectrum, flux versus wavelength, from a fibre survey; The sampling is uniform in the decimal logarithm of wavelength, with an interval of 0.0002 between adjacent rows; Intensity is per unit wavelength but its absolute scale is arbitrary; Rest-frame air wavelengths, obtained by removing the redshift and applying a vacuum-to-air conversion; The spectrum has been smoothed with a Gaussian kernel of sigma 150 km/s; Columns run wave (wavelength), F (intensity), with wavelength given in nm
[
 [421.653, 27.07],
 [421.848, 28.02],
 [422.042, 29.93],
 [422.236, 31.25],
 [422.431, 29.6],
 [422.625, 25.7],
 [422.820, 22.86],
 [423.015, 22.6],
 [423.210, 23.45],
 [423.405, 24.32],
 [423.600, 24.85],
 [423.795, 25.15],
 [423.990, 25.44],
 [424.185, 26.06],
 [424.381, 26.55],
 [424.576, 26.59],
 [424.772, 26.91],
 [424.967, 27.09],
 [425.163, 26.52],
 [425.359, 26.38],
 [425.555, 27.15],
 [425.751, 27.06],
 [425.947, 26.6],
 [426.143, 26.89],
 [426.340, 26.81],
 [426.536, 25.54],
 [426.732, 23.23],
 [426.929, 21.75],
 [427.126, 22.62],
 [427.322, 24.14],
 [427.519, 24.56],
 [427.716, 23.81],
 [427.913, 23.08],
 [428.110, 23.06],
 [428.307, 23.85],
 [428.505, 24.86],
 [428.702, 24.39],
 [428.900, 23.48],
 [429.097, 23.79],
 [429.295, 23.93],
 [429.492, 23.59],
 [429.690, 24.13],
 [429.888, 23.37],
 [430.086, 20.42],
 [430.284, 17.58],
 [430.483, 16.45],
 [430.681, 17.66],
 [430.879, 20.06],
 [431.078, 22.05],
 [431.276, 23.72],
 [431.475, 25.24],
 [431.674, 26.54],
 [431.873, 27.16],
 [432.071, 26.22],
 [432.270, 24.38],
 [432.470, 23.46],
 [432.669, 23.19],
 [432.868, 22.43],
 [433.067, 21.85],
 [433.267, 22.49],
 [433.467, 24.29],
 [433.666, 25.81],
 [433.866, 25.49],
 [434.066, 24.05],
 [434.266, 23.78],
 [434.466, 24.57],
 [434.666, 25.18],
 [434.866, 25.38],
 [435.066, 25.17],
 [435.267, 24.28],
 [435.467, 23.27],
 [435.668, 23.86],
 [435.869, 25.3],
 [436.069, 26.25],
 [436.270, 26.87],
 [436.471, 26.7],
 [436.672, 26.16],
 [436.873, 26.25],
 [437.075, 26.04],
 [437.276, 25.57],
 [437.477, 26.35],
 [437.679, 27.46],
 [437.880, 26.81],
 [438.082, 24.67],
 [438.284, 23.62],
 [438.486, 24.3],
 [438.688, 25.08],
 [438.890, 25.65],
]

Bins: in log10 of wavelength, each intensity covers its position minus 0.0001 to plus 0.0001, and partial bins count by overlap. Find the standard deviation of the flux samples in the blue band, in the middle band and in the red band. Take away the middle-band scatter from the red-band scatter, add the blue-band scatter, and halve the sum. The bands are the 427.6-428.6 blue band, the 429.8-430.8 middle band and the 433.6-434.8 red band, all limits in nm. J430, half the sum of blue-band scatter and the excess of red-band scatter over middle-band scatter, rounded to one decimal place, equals -0.6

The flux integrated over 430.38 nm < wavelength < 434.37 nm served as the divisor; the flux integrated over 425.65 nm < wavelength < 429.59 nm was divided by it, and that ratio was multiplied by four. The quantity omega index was 4.13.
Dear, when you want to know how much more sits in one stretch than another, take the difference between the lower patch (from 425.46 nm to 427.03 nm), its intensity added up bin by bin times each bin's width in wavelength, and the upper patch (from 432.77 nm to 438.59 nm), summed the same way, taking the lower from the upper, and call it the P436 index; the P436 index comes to 105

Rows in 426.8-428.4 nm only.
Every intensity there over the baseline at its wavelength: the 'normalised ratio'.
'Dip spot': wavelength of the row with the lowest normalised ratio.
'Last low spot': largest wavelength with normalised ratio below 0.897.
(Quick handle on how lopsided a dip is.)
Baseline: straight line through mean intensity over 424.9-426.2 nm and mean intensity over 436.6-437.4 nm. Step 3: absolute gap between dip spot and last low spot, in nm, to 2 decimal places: 1.38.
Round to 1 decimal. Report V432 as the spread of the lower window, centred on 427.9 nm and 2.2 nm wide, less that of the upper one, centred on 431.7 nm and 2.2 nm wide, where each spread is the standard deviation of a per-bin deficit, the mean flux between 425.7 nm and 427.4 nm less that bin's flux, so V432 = -1.9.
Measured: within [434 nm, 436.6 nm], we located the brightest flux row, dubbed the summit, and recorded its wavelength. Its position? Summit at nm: 436.270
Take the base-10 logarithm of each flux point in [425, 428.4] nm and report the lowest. 1.34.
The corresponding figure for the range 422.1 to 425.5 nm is 1.35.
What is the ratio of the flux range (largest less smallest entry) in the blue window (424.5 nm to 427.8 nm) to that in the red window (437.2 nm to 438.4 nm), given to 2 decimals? 1.41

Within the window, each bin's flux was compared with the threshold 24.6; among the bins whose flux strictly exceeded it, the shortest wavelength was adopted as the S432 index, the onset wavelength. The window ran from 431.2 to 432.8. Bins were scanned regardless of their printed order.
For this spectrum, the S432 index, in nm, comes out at 431.475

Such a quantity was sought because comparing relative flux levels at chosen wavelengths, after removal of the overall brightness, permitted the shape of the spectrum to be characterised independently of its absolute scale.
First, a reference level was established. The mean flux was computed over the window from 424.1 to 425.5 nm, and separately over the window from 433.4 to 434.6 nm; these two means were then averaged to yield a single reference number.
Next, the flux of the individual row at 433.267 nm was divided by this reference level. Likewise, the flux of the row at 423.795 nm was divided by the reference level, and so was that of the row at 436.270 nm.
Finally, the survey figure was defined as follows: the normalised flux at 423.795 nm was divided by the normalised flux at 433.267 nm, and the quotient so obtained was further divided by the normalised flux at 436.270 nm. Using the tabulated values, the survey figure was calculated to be 1.1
